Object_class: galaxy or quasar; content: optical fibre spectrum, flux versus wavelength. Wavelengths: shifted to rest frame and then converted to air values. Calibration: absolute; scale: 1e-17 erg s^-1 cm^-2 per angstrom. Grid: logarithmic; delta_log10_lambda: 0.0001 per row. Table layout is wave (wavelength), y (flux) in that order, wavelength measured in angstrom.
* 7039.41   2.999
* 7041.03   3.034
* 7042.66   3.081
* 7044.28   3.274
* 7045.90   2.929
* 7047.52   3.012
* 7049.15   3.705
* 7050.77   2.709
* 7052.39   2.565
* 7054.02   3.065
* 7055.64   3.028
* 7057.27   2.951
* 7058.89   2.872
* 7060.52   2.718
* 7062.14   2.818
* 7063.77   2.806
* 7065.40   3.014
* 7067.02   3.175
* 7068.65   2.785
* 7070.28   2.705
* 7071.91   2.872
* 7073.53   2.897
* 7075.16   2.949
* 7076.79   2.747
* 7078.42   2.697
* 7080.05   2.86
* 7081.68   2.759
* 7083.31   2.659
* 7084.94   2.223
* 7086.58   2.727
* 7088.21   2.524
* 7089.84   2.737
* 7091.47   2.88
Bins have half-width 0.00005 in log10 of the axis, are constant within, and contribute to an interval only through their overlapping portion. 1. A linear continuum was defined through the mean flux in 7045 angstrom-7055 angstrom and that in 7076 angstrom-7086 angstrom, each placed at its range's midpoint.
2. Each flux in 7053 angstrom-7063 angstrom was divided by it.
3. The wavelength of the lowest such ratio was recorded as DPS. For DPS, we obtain 7060.52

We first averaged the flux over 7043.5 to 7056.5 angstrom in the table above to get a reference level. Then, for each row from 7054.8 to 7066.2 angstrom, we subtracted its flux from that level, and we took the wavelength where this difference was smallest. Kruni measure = 7055.64 angstrom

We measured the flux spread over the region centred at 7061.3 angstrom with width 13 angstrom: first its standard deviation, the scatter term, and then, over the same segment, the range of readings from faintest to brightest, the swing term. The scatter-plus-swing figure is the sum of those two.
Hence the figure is 0.60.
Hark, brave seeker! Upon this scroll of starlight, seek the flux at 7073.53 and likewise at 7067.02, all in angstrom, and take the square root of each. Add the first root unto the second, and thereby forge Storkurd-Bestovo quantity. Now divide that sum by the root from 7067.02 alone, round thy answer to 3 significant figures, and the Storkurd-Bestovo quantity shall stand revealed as 1.96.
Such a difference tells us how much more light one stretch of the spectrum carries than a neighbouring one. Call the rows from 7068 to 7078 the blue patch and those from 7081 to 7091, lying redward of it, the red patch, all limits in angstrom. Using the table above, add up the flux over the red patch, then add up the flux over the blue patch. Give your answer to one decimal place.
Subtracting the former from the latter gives 1.3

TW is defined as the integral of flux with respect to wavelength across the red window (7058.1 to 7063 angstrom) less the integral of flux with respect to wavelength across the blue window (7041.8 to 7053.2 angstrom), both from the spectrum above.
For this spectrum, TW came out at -21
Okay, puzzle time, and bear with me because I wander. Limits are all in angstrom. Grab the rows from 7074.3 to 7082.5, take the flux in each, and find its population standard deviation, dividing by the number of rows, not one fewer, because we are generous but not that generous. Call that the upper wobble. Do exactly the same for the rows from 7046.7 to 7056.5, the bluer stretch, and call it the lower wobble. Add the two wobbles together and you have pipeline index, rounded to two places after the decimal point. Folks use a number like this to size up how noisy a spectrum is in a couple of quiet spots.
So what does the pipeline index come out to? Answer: 0.45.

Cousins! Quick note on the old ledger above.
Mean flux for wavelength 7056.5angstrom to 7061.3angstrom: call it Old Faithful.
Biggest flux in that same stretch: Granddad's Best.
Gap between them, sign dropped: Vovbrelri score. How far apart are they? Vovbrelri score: 0.10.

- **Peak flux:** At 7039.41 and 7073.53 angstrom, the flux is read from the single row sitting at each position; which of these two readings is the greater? 3.00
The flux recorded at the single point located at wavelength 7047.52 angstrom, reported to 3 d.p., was 3.012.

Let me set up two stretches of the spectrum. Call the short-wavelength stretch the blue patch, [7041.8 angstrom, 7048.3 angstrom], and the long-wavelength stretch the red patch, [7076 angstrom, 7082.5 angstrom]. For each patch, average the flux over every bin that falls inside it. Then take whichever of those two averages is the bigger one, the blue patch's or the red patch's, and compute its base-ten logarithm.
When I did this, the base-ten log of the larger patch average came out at 0.488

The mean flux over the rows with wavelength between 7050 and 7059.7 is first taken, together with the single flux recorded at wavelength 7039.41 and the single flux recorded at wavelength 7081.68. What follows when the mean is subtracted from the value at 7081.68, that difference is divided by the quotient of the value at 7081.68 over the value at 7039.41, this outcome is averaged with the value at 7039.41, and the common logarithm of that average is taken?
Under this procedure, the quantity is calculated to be 0.159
